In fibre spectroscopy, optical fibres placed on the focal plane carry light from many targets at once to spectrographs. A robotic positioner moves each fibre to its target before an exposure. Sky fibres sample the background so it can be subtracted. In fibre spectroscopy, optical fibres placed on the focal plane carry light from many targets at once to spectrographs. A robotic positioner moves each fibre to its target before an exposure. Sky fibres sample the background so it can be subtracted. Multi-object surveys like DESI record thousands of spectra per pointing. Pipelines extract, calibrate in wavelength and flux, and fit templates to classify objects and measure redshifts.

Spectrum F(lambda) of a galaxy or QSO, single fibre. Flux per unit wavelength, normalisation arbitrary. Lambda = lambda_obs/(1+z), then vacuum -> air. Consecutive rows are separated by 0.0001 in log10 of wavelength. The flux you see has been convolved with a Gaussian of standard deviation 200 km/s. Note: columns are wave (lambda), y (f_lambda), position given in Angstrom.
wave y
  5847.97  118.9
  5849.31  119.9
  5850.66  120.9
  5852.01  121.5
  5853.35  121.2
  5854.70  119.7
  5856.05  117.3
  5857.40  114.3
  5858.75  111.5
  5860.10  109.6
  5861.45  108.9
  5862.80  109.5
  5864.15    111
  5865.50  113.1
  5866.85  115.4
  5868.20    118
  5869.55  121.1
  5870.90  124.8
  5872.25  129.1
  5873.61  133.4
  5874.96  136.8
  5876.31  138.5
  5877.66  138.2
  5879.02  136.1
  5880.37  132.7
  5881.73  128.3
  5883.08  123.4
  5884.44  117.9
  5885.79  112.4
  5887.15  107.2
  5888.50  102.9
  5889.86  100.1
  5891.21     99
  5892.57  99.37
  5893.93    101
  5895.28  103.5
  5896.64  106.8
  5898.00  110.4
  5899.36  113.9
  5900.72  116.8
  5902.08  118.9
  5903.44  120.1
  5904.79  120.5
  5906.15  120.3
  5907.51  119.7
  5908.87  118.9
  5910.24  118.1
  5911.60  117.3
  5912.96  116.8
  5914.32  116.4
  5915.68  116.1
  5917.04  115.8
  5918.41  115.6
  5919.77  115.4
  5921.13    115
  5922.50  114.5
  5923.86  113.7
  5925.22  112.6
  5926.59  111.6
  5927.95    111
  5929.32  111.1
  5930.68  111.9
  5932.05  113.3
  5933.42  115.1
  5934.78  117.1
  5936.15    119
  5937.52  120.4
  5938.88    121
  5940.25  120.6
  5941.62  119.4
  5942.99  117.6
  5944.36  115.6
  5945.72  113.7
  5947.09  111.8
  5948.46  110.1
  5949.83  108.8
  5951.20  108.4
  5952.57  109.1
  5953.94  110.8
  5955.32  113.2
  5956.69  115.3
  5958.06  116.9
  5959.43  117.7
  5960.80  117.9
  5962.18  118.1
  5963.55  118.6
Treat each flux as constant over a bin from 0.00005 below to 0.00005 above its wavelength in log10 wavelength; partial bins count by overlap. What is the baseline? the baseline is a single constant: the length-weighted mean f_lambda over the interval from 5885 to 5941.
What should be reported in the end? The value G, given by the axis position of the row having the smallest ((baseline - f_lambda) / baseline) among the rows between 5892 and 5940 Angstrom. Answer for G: 5938.88 Angstrom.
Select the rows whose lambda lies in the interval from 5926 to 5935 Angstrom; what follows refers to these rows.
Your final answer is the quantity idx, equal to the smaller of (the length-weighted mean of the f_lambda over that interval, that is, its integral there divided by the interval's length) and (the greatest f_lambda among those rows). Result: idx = 113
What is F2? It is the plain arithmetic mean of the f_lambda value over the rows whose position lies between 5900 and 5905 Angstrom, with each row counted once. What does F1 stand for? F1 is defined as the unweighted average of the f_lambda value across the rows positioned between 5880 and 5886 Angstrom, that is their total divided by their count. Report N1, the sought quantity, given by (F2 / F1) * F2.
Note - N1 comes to 115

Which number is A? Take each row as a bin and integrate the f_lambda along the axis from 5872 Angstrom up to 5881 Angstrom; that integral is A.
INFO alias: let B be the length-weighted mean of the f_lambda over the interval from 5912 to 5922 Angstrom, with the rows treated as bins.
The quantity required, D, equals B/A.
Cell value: 0.095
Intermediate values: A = 1217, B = 116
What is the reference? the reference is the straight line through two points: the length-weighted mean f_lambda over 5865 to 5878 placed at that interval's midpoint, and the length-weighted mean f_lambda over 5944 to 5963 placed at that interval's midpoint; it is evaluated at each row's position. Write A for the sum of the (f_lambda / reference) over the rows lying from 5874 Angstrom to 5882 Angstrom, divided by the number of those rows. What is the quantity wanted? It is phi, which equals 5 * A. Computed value 5.37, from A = 1.07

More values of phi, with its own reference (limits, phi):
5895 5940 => 4.84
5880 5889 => 4.72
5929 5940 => 4.98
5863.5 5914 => 4.75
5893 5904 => 4.55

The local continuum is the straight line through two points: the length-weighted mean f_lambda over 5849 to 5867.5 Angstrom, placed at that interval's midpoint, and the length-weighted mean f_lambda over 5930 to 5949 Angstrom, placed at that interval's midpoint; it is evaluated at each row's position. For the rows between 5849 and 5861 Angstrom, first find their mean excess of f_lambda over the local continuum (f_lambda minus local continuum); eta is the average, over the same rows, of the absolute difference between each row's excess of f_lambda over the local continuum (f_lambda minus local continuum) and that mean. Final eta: 4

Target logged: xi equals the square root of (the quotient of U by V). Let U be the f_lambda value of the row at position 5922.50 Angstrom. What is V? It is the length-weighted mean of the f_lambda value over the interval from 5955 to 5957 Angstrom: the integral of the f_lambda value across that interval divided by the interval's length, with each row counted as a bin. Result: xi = 1.00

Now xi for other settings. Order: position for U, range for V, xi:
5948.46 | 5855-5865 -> 0.99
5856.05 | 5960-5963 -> 1.00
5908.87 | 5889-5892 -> 1.09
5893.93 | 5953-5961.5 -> 0.94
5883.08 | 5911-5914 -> 1.03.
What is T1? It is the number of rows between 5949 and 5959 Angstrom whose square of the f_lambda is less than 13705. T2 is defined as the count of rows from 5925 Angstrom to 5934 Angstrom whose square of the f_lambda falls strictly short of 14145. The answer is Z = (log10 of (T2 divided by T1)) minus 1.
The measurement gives -1.00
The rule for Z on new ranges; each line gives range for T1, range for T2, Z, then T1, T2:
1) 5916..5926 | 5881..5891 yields -1.15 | 7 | 5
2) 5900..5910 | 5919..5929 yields -0.15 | 1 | 7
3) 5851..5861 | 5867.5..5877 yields -1.48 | 3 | 1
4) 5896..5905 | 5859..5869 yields -0.76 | 4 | 7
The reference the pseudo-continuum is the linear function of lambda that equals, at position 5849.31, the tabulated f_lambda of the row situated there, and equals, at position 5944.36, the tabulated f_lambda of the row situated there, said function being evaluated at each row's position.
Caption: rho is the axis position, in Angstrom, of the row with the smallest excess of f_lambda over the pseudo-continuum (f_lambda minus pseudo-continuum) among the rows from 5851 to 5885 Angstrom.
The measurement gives 5861.45 Angstrom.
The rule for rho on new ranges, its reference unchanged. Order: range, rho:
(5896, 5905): 5896.64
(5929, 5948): 5929.32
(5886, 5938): 5891.21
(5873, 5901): 5891.21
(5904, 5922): 5921.13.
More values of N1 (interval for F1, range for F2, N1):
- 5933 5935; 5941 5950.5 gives 112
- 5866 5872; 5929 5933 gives 105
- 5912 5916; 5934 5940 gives 122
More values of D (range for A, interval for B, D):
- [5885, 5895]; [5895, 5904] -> 0.109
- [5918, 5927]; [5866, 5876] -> 0.123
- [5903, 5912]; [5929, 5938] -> 0.107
